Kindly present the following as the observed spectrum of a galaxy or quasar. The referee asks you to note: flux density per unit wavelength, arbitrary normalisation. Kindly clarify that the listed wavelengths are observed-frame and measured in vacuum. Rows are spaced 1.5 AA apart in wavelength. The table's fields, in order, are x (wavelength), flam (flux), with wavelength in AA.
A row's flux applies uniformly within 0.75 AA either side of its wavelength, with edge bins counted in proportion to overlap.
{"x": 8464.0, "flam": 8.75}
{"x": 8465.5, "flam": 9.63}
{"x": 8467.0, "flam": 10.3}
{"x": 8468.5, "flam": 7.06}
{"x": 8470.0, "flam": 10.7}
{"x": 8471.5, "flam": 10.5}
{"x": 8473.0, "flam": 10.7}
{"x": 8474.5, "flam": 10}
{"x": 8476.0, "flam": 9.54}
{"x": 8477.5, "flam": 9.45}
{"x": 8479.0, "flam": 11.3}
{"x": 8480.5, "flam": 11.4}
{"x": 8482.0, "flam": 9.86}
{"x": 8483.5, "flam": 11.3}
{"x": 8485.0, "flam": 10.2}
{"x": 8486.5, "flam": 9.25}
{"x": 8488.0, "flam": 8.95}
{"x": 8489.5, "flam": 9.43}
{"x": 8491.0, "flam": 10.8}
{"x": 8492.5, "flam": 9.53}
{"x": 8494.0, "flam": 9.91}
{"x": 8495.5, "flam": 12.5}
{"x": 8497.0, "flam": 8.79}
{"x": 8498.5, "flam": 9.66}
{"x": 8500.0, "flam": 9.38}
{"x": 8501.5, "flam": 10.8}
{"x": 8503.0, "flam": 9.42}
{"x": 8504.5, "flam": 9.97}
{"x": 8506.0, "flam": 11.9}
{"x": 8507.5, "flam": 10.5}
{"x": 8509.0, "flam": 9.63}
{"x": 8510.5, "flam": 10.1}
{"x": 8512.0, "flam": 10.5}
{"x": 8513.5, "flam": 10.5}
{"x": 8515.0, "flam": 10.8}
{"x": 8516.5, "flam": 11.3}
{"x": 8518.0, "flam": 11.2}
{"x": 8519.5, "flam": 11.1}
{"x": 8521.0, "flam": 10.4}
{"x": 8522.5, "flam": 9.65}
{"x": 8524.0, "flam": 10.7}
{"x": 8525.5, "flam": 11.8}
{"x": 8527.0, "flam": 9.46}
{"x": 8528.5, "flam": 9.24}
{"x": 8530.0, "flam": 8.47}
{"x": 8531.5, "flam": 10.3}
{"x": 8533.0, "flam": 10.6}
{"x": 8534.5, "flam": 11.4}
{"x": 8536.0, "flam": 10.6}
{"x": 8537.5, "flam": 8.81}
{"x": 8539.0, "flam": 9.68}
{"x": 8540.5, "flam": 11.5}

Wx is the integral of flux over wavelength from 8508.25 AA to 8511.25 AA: 30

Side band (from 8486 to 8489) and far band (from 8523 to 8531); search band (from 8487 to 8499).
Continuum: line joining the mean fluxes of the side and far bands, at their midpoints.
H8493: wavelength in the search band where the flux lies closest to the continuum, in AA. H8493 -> 8488.0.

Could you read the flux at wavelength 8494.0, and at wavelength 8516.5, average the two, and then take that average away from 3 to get -7.6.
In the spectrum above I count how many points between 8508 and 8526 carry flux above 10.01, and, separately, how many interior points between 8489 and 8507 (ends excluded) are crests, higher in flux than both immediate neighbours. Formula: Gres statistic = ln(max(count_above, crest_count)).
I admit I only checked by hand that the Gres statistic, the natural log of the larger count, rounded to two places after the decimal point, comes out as 2.30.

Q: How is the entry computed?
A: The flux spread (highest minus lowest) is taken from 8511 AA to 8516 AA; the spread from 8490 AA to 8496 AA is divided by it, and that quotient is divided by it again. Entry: 33.0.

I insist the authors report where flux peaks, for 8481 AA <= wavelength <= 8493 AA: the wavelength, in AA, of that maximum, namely 8483.5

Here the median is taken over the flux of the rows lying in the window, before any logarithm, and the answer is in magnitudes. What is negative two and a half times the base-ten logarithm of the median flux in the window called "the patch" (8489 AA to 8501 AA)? -2.46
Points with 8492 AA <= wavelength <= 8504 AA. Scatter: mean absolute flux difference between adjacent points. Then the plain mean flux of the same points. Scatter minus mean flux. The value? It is -8.5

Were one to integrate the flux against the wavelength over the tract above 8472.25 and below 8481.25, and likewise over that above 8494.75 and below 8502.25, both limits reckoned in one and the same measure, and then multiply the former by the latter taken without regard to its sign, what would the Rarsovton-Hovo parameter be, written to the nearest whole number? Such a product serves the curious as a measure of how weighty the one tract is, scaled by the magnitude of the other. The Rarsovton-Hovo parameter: 7178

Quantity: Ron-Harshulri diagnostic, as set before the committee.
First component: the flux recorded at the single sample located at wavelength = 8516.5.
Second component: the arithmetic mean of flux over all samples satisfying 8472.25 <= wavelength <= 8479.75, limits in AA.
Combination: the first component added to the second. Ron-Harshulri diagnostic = 21.5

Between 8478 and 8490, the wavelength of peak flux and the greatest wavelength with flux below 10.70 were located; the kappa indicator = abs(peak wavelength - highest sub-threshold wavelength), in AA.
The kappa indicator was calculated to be 9.0 AA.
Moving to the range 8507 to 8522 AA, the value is 4.5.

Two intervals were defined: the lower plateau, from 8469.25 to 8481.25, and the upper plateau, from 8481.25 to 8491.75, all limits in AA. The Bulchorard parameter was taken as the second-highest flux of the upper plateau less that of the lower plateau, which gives -0.50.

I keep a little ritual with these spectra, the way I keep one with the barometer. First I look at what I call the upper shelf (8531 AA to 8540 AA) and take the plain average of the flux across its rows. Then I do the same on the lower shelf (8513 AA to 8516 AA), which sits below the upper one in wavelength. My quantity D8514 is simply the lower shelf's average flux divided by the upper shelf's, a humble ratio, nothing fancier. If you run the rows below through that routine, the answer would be 1.04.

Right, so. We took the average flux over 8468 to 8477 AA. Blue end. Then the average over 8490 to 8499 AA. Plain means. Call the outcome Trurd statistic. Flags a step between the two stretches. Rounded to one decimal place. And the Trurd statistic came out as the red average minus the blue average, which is 0.4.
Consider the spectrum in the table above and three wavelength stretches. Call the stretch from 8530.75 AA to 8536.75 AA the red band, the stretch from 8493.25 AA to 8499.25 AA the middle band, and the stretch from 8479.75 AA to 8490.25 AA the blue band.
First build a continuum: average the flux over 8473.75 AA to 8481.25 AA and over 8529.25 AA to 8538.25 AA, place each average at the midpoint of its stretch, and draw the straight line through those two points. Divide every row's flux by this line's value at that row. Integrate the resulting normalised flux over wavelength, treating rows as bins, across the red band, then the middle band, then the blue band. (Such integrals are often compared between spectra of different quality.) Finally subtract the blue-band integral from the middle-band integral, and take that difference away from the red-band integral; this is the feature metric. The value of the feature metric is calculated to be 10.7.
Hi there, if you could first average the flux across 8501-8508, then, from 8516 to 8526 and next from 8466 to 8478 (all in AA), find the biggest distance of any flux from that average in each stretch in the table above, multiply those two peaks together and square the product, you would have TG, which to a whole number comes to 20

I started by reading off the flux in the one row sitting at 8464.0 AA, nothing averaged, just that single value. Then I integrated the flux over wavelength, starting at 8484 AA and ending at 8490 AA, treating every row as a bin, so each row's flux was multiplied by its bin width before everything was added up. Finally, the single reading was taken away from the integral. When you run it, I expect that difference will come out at 48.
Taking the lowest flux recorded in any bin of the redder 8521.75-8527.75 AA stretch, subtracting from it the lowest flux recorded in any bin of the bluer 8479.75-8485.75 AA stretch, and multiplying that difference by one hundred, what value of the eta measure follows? -40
